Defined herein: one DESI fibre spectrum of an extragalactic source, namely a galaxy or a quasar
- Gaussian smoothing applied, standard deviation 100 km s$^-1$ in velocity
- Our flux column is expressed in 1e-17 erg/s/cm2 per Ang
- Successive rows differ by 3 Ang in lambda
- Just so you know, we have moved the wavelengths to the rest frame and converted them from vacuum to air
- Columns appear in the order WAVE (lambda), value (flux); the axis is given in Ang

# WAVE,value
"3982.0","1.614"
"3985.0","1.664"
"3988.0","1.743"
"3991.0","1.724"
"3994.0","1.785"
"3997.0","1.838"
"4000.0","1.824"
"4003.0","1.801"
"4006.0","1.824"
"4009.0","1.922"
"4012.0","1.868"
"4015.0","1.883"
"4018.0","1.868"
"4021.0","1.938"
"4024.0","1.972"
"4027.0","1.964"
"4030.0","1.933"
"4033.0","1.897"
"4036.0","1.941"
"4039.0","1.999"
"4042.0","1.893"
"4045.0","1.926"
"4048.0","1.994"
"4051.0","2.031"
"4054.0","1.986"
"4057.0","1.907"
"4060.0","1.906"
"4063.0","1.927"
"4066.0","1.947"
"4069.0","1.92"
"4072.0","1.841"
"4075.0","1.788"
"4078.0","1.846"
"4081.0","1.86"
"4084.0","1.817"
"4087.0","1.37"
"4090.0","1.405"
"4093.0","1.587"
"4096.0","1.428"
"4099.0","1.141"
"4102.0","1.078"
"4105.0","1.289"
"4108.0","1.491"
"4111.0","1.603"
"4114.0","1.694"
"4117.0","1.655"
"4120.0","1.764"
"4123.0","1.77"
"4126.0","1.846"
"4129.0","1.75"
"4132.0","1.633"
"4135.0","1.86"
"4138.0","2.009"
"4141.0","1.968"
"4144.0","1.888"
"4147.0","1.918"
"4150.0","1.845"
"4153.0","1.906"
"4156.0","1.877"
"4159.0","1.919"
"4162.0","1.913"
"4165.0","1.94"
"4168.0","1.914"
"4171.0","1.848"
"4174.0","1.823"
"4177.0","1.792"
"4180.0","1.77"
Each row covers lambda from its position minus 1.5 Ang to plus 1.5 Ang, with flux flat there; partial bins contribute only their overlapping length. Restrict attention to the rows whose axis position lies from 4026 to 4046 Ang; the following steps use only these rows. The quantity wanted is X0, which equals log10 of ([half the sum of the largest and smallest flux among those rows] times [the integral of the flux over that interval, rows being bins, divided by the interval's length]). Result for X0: 0.58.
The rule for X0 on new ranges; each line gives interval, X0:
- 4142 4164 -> 0.55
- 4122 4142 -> 0.52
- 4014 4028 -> 0.57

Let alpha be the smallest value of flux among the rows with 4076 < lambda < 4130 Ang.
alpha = 1.078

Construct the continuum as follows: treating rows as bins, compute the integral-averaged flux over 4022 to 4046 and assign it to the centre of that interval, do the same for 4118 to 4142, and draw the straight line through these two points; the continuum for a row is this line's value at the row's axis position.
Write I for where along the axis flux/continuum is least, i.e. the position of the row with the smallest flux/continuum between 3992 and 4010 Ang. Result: 3994.0 Ang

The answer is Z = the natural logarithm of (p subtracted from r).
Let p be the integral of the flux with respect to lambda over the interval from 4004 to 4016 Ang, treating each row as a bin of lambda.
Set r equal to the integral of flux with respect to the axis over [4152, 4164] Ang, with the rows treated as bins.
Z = -0.9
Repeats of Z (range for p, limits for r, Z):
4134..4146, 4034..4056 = 3.0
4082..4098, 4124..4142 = 2.2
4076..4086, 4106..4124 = 2.4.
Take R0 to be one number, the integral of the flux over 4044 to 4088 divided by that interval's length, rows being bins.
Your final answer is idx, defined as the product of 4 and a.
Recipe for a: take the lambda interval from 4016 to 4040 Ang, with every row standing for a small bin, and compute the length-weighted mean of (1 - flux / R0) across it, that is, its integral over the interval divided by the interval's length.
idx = -0.13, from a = -0.03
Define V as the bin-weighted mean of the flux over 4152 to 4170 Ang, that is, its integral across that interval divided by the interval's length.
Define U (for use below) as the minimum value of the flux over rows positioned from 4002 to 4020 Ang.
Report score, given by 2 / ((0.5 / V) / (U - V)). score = -1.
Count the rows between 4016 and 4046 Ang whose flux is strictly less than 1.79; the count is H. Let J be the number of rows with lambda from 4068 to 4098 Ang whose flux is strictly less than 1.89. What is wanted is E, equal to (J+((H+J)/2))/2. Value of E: 7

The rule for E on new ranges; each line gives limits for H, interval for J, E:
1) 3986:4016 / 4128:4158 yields 5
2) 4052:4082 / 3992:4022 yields 6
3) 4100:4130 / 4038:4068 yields 2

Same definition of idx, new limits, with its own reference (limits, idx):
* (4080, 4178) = 0.35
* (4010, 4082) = -0.09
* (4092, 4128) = 0.74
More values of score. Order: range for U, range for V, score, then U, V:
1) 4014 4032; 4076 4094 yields 1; 1.868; 1.65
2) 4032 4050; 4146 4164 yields 0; 1.893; 1.90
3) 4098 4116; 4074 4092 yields -4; 1.078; 1.68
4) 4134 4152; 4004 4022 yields 0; 1.845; 1.88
